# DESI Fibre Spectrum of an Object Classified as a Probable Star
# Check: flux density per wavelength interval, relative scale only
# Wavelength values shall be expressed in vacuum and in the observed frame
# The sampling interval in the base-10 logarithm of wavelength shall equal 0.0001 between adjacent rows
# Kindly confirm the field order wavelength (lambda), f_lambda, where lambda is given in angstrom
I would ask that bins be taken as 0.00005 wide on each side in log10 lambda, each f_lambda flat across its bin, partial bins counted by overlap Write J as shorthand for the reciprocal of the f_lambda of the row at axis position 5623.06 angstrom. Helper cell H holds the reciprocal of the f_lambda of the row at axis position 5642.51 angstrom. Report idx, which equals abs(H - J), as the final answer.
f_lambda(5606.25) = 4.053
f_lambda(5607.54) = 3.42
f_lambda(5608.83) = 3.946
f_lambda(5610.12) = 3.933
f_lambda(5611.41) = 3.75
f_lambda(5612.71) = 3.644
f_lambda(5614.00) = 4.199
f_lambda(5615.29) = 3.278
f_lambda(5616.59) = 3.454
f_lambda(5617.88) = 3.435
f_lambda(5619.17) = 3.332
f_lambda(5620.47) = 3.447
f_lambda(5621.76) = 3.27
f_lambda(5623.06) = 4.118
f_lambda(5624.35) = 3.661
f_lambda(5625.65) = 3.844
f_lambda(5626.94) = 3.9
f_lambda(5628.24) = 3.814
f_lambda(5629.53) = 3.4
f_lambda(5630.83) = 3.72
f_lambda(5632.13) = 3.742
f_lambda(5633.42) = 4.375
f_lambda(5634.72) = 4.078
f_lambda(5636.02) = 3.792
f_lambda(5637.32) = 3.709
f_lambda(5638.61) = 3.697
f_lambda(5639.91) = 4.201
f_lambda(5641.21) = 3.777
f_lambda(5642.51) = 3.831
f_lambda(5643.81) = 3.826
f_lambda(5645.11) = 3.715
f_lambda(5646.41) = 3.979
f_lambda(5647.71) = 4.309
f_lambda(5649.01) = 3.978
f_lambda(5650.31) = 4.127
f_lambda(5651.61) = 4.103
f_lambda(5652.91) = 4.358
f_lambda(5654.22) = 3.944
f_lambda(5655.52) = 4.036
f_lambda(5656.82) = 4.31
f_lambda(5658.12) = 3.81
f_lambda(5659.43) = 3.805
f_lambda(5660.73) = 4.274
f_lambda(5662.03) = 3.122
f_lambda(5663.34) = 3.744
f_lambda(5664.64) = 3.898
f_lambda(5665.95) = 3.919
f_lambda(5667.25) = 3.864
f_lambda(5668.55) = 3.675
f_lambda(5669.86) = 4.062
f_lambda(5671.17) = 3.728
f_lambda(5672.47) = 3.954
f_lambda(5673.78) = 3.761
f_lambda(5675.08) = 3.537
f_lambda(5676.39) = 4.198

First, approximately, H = 0.261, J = 0.243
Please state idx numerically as 0.018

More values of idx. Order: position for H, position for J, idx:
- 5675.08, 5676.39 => 0.045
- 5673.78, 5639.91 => 0.028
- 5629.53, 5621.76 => 0.012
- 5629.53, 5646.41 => 0.043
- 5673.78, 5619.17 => 0.034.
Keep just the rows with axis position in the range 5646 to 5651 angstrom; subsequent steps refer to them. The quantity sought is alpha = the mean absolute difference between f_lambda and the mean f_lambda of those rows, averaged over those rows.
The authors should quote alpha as 0.120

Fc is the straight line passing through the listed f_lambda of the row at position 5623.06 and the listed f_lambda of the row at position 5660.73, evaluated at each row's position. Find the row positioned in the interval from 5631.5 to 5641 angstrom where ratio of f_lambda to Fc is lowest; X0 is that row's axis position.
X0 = 5638.61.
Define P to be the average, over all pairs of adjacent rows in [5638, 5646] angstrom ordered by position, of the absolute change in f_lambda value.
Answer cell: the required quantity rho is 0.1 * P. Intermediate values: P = 0.22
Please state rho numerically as 0.022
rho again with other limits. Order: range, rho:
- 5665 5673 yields 0.024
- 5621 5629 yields 0.033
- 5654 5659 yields 0.029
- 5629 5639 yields 0.024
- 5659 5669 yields 0.038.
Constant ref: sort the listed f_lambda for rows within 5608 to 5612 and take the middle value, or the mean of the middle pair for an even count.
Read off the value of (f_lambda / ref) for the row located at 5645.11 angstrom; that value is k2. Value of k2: 0.94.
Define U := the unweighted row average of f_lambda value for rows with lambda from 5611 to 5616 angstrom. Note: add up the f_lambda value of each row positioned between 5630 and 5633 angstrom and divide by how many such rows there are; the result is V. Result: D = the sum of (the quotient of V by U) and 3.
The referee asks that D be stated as 4.004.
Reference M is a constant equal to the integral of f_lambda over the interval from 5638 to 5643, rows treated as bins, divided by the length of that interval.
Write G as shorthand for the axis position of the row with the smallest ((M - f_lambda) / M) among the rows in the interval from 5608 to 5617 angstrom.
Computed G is 5614.00 angstrom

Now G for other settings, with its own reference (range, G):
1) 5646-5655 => 5652.91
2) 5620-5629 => 5623.06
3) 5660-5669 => 5660.73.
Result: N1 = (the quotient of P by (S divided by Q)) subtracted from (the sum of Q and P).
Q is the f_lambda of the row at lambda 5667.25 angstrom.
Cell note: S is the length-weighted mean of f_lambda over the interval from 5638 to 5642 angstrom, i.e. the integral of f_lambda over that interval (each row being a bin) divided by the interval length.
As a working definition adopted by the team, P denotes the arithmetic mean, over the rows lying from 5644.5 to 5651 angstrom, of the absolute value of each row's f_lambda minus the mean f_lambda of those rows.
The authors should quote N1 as 3.86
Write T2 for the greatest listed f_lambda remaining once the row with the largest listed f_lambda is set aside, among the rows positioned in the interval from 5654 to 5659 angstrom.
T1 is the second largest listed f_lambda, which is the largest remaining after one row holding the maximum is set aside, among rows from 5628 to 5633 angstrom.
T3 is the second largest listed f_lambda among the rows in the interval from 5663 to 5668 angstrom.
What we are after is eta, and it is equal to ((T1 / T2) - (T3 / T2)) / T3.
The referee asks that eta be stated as -0.010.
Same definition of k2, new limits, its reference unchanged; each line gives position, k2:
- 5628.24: 0.97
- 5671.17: 0.95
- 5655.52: 1.03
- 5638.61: 0.94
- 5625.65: 0.98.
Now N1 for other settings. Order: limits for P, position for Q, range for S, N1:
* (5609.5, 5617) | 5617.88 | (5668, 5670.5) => 3.46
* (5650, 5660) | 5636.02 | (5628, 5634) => 3.79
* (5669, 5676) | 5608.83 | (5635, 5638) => 3.94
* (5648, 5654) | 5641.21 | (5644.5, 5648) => 3.78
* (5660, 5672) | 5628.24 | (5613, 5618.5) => 3.80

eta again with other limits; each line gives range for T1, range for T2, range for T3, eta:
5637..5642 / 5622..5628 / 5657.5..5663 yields -0.002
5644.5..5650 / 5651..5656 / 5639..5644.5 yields 0.009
